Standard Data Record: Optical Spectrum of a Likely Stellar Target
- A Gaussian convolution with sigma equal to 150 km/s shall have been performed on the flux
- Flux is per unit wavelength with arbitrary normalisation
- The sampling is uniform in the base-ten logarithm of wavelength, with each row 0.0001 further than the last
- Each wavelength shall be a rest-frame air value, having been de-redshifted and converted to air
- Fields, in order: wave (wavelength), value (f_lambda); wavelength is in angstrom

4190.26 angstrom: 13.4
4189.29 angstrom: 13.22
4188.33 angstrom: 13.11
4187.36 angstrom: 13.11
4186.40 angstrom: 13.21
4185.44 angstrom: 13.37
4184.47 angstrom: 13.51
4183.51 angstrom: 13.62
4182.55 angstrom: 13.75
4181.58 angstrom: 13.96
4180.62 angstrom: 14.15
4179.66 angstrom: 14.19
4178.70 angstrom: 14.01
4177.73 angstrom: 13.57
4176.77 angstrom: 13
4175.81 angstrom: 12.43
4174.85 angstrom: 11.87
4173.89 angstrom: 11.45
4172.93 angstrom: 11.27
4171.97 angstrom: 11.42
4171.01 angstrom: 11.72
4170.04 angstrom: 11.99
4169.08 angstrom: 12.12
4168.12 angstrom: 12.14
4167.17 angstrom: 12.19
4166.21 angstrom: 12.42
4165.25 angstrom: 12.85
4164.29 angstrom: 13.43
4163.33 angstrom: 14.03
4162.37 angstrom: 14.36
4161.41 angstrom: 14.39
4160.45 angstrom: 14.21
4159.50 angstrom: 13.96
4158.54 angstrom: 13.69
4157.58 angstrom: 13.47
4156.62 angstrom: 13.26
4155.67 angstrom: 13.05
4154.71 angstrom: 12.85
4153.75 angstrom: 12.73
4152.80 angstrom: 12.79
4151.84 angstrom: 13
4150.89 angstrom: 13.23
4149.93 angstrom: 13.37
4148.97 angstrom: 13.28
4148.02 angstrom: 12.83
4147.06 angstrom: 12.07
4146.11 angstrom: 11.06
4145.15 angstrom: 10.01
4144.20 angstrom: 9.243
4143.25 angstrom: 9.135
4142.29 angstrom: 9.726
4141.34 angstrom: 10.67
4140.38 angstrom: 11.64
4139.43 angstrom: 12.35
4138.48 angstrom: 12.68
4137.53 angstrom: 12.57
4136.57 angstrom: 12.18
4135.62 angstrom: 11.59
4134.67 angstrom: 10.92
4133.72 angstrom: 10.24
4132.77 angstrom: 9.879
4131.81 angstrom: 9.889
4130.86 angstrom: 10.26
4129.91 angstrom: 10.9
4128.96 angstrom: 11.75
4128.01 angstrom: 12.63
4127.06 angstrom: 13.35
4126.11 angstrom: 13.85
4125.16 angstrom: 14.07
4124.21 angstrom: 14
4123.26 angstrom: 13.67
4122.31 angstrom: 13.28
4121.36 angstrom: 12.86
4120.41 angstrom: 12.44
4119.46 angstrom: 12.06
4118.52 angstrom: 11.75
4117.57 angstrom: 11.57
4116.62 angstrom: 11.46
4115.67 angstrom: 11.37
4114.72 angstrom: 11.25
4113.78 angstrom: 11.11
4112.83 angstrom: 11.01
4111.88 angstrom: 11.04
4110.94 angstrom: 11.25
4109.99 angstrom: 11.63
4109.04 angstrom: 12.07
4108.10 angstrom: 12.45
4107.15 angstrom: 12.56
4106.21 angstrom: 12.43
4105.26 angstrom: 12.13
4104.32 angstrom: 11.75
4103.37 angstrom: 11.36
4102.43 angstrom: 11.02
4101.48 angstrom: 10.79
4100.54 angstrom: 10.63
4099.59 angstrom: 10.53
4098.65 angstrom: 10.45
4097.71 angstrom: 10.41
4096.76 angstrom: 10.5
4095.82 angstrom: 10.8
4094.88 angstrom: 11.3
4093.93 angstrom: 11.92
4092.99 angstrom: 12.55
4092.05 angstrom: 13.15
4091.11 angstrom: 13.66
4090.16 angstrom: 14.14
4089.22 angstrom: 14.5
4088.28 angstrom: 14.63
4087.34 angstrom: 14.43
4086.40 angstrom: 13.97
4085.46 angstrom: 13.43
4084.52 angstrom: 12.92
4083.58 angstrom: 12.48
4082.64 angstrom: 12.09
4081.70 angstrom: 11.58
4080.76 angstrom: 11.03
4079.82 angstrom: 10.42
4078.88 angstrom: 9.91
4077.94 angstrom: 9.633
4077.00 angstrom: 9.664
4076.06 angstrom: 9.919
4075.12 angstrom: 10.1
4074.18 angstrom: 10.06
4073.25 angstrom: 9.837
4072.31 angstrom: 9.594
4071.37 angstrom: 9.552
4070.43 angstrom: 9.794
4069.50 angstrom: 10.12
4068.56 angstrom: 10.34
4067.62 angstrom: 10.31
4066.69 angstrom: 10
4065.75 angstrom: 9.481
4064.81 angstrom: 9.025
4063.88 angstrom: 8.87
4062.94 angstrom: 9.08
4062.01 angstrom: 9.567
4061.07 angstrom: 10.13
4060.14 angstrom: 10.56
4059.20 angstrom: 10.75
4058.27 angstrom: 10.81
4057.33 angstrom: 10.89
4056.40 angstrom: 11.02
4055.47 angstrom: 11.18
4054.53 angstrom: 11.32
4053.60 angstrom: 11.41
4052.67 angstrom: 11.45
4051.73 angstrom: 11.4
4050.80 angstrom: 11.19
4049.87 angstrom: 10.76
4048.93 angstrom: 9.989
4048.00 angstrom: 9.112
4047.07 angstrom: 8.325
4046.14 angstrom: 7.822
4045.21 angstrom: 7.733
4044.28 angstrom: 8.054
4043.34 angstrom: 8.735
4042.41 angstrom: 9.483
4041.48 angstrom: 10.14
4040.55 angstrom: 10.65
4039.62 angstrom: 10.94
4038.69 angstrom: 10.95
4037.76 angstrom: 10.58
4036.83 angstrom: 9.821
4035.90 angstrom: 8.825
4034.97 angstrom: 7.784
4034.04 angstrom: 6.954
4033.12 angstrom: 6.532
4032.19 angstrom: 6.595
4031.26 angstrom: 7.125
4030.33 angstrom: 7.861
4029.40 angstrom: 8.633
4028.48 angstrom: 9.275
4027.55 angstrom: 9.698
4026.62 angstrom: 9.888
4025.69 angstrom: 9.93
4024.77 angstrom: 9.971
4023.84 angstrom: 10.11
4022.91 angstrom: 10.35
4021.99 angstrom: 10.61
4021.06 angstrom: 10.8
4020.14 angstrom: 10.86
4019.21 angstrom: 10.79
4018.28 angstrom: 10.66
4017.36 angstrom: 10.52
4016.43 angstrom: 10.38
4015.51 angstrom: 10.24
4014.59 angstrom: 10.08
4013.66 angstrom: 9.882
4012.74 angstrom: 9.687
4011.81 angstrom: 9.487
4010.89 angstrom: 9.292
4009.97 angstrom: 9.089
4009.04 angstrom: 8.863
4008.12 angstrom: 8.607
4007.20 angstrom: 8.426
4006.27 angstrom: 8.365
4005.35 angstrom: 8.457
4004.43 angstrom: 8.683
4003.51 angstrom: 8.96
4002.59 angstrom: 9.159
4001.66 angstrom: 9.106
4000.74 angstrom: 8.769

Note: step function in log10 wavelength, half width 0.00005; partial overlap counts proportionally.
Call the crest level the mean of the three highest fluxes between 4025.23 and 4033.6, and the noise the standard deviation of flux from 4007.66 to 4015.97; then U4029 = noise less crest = -9.3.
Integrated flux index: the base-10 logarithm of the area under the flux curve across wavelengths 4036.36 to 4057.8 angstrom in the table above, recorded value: 2.34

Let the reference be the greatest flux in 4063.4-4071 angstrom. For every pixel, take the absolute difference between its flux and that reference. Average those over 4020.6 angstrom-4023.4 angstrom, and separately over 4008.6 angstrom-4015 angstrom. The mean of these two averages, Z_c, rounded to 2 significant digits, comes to 0.55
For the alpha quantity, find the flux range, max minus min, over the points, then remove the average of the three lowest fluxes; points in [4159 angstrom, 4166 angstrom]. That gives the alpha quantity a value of -12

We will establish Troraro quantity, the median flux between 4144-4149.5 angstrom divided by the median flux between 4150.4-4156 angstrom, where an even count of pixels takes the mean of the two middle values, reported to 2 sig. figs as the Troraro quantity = 0.89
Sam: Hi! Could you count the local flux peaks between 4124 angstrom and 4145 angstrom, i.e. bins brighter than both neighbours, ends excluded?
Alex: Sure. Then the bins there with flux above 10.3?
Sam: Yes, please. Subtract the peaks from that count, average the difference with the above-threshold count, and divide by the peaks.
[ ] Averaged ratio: 7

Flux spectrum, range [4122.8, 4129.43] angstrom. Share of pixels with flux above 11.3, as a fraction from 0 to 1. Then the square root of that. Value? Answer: 1.0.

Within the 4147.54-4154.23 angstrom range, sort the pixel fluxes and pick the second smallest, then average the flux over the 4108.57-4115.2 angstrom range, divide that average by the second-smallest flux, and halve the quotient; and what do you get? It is 0.443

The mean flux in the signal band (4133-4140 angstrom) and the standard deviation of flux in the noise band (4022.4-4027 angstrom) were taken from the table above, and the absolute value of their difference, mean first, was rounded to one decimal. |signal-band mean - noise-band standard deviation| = 11.6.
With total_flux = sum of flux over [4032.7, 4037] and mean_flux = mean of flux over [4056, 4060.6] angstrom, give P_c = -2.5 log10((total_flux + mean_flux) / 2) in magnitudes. -3.51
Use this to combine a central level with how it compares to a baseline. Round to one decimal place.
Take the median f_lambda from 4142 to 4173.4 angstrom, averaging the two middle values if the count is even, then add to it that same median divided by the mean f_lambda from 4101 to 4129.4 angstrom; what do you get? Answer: 13.9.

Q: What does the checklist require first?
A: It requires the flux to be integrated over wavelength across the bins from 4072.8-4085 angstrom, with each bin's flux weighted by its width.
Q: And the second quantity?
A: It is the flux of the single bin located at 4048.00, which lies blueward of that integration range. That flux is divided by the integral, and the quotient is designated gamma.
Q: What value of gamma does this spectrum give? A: 0.069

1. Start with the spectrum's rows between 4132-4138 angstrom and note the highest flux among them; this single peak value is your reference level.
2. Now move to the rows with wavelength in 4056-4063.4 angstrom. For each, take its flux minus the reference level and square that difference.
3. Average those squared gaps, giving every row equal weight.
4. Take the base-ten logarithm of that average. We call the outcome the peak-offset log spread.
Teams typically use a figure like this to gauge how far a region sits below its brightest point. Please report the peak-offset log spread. 0.7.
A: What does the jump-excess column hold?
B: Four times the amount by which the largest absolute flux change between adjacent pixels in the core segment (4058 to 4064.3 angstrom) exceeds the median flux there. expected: -38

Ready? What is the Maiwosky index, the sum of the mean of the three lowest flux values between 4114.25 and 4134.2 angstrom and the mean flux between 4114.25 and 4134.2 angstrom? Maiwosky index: 22.0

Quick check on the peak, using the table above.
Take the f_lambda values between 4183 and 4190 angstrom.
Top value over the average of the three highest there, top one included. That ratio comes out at 1.01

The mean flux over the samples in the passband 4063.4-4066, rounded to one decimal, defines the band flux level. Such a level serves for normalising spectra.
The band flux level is 9.1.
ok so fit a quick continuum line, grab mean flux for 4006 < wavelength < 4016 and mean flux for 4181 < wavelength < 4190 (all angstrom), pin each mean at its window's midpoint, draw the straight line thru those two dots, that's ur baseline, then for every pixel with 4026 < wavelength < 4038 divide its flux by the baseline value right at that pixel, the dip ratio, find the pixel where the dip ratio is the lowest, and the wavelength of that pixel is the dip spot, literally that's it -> 4033.12 angstrom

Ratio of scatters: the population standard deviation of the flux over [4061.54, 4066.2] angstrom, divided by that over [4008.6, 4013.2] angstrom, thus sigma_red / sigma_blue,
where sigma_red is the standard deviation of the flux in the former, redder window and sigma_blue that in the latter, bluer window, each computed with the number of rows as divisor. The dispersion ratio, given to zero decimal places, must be 1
